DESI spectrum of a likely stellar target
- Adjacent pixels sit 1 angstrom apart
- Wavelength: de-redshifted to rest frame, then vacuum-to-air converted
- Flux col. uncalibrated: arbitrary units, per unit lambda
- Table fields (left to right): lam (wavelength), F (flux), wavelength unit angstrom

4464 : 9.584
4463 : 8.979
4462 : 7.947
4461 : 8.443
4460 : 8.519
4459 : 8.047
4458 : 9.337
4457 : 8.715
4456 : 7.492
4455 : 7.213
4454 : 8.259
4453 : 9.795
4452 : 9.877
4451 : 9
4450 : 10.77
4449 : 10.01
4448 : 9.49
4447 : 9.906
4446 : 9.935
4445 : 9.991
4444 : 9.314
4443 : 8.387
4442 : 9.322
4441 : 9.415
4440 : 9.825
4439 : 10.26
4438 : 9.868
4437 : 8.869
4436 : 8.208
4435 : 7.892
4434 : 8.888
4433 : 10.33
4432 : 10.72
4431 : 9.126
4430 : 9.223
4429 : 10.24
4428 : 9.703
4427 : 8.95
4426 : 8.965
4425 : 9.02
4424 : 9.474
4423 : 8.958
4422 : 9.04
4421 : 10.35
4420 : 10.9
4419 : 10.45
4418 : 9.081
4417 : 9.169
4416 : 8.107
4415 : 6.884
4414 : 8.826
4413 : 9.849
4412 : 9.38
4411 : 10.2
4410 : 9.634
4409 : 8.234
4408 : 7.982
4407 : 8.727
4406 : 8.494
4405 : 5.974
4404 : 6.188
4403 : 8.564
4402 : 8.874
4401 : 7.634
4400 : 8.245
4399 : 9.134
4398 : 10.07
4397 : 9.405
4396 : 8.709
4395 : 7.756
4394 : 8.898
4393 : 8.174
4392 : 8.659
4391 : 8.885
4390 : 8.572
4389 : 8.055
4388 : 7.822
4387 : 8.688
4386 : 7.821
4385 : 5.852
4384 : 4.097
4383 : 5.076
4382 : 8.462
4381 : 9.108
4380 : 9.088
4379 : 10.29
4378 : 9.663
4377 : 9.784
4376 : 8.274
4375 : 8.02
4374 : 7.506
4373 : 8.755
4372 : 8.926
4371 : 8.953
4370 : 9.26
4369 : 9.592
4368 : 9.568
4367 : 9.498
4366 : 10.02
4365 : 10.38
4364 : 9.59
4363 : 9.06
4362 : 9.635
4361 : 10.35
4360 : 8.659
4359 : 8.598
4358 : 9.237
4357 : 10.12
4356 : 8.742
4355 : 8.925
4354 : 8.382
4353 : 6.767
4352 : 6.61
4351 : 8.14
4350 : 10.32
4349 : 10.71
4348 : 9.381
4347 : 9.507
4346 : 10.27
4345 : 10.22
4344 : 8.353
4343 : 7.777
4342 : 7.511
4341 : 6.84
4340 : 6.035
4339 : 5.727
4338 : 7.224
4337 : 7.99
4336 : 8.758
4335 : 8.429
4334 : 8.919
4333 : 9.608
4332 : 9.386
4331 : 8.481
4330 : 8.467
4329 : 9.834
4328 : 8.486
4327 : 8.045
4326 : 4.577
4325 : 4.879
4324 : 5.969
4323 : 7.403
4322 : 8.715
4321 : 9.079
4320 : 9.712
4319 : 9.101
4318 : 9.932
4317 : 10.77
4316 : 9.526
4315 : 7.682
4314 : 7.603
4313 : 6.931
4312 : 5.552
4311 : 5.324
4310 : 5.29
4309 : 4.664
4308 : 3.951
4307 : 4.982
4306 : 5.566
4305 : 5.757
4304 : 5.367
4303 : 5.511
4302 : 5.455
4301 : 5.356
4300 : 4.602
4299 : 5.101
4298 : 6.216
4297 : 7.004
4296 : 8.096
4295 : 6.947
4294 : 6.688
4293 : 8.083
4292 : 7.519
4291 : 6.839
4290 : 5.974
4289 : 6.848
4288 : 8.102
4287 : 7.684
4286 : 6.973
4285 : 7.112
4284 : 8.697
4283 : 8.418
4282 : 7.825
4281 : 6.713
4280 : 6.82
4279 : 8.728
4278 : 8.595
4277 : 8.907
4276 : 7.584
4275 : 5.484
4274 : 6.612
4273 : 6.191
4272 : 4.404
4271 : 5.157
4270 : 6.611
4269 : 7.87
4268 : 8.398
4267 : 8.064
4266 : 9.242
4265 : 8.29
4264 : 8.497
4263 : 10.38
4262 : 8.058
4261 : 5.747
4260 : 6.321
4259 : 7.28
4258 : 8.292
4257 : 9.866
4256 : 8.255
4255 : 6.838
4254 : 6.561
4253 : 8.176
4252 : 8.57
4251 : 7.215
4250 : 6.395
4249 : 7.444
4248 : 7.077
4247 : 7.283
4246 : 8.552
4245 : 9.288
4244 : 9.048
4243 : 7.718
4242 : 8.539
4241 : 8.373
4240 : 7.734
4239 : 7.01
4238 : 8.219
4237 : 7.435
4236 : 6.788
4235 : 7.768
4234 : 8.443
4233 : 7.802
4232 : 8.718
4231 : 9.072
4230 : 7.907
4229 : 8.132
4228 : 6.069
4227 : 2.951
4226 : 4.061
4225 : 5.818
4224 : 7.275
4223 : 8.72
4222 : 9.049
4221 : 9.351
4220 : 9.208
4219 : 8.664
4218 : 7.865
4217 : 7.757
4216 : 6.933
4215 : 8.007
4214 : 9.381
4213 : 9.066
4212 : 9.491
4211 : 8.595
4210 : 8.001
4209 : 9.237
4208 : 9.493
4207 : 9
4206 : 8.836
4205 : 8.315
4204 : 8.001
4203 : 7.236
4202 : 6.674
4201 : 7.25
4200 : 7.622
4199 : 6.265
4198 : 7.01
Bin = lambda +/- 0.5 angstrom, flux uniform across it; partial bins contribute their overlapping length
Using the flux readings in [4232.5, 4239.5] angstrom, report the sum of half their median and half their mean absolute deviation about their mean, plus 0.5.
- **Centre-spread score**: 4.6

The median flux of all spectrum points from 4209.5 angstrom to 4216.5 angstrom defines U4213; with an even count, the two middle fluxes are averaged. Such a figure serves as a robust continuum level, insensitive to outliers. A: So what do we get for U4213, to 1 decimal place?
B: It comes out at 8.6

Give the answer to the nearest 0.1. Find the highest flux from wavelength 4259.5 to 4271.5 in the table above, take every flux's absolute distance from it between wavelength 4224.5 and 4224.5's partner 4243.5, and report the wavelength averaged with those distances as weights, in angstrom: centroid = 4232.5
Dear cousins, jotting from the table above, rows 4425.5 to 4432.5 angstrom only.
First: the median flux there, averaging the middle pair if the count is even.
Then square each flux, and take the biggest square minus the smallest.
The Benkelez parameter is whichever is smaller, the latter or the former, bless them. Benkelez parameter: 9.2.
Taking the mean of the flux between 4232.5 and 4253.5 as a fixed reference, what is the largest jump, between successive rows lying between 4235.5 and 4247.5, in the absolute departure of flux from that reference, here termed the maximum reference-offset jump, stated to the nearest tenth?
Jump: 1.1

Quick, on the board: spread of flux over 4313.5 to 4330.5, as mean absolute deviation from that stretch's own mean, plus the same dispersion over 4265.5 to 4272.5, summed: 2.8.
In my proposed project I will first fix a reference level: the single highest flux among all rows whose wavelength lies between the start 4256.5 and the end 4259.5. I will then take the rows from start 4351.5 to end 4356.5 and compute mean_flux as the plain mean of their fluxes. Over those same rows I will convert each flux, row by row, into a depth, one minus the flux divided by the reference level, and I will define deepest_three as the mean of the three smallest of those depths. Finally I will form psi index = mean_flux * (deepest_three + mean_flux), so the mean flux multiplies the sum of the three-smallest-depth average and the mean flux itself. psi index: 63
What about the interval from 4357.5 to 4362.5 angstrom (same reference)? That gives 87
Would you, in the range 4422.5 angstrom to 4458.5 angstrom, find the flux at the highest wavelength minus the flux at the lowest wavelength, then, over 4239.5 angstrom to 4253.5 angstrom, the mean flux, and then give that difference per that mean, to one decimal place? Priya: 0.0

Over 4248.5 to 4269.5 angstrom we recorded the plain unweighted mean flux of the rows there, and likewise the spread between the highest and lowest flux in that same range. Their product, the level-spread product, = 37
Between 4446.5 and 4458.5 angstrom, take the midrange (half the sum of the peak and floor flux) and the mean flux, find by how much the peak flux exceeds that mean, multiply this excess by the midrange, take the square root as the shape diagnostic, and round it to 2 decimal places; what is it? 3.81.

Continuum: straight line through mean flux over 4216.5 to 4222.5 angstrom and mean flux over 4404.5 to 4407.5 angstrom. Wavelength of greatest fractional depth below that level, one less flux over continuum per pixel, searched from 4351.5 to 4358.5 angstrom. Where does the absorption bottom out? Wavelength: 4352 angstrom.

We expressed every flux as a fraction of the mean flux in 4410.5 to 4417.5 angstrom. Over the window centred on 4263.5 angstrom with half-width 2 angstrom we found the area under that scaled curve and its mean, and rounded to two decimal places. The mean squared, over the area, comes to 0.25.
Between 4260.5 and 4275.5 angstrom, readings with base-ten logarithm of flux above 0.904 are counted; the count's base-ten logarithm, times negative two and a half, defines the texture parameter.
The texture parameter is -2.1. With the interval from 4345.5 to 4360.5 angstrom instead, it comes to -2.8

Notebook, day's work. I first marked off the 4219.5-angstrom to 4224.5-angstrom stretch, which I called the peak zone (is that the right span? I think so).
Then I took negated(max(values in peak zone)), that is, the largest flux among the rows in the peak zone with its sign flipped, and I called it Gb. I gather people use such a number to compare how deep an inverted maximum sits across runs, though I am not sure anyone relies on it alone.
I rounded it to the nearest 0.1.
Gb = -9.4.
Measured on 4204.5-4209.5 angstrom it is -9.5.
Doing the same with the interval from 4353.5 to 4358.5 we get -10.1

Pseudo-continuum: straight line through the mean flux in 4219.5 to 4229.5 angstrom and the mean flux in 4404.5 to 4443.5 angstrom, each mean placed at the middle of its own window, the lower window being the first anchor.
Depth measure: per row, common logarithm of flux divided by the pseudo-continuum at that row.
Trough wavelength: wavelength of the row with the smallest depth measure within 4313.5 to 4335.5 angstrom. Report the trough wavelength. 4326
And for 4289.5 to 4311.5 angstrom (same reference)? 4308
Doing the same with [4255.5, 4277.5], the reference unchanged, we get 4272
